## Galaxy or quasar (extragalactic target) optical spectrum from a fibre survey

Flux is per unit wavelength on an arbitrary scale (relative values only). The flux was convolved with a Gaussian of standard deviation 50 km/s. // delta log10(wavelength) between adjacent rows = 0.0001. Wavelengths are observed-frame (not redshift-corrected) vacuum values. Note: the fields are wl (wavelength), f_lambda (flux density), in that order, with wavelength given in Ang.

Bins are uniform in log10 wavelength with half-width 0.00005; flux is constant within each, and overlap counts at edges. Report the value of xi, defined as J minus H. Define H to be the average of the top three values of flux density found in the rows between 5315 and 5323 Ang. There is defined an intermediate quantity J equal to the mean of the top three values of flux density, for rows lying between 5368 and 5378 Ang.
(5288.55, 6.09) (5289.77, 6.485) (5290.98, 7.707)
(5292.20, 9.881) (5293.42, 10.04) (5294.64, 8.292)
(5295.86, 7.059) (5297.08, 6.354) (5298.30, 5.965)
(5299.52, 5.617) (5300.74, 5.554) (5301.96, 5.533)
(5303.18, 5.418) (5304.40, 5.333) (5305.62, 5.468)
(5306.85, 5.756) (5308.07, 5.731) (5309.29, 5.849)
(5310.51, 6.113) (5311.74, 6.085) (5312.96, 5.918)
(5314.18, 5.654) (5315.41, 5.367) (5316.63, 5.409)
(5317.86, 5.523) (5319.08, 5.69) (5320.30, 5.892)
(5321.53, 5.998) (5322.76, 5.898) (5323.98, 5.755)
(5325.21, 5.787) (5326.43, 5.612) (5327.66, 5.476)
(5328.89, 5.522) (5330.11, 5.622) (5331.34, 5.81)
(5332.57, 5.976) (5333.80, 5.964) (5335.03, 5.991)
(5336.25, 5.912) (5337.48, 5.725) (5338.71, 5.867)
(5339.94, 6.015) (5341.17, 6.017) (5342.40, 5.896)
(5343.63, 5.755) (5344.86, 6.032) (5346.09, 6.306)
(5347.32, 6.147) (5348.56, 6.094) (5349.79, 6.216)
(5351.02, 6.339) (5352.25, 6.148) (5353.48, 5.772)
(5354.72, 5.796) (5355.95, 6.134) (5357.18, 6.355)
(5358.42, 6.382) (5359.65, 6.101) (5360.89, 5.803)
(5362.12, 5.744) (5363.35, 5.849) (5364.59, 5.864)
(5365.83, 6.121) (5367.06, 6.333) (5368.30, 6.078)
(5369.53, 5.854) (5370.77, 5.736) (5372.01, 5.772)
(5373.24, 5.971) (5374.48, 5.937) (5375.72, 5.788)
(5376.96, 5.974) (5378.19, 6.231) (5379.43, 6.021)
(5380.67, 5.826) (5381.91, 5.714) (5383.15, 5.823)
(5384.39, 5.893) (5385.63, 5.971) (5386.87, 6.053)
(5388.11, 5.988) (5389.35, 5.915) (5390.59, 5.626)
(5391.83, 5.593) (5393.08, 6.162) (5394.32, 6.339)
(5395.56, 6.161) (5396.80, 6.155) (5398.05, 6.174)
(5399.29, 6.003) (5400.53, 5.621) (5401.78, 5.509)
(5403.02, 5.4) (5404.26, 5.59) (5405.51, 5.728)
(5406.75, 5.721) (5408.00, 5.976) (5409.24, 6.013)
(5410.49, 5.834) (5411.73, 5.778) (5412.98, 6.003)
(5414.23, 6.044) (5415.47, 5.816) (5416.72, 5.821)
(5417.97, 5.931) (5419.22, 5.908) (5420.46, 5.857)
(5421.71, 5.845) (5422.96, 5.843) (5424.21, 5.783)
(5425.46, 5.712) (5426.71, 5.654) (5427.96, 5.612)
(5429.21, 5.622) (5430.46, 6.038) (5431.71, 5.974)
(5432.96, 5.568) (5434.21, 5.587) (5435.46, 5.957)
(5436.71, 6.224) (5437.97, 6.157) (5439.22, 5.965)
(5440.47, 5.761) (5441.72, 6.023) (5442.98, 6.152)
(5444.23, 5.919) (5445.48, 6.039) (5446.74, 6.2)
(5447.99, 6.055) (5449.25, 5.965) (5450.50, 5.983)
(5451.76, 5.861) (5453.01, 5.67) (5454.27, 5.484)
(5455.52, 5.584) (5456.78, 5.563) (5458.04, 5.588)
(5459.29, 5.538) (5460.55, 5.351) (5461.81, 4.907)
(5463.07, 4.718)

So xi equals 0.1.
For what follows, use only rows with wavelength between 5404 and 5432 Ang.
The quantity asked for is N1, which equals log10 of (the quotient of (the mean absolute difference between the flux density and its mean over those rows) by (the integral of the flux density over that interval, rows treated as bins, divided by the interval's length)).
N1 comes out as -1.71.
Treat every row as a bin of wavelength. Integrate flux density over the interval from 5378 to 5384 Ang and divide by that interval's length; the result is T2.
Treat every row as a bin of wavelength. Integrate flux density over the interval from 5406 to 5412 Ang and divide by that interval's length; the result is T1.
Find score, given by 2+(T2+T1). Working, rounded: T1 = 5.87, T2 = 5.90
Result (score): 13.8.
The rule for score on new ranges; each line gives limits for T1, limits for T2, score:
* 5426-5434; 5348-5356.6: 13.8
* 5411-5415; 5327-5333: 13.6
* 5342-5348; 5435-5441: 14.0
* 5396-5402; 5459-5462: 13.2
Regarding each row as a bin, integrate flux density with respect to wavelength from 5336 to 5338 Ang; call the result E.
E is 12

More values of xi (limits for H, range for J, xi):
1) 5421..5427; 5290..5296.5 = 3.6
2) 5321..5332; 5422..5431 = 0.0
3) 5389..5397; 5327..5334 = -0.3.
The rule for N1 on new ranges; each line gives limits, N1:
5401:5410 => -1.51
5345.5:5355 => -1.58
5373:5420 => -1.55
